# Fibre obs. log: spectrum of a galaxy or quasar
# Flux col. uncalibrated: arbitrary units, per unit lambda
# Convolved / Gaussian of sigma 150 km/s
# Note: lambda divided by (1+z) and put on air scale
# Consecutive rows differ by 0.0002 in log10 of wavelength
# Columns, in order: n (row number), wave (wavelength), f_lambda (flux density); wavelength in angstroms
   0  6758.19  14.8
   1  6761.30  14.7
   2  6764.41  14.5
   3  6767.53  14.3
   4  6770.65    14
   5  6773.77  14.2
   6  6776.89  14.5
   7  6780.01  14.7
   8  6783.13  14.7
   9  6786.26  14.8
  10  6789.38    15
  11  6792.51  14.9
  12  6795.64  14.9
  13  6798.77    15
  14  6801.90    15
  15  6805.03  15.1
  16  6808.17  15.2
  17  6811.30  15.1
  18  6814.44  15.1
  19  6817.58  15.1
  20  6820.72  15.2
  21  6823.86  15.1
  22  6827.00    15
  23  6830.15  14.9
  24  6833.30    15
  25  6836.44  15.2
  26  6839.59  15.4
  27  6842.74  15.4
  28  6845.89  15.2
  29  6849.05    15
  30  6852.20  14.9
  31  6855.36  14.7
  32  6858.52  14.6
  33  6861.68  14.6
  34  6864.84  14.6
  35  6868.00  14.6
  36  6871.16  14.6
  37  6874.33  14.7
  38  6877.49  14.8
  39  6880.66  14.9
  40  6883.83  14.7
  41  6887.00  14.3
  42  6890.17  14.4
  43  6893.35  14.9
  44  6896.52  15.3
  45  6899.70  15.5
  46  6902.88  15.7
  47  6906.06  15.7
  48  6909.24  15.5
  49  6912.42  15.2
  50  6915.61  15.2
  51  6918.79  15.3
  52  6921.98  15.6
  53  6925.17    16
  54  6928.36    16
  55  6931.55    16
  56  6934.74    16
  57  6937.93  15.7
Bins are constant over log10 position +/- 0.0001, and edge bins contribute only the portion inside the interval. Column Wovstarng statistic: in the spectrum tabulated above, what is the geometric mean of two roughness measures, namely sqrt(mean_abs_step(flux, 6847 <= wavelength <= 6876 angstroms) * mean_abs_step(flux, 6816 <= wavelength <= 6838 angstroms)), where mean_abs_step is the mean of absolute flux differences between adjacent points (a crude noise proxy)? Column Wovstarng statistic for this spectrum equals 0.09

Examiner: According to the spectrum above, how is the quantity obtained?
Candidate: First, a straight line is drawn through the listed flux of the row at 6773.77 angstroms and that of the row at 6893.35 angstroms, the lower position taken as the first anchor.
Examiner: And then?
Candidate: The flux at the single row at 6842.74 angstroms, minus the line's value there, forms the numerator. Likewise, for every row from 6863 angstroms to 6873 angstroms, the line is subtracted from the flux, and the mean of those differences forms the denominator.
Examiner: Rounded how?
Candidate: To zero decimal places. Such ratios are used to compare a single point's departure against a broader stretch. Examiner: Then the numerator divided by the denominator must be -5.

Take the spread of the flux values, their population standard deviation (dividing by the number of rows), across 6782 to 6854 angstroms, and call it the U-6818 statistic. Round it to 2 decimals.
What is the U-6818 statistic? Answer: 0.17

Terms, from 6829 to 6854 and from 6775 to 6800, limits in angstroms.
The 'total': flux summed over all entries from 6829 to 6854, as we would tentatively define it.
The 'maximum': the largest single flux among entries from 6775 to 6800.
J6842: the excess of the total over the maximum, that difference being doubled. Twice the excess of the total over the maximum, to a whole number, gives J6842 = 212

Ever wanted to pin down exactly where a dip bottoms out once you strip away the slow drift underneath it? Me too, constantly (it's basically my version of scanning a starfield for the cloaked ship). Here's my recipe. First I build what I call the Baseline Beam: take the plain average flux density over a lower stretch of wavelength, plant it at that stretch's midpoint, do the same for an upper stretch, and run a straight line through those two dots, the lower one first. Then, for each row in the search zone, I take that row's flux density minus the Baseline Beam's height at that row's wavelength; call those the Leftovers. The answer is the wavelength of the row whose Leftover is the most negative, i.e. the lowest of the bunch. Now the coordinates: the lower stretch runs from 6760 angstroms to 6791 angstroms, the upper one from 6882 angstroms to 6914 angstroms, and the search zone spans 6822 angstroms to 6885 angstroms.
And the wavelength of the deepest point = 6871.16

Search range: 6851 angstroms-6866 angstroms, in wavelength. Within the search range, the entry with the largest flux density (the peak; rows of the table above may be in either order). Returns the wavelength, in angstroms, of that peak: 6852.20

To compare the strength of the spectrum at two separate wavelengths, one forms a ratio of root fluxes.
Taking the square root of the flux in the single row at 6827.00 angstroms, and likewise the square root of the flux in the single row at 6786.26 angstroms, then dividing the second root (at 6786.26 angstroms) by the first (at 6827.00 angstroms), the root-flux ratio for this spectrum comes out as 0.993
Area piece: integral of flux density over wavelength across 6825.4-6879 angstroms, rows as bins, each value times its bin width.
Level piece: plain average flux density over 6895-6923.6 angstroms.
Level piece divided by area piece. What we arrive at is 0.019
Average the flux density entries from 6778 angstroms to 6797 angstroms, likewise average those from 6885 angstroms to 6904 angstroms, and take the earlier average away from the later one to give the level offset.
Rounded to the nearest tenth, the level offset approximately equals 0.2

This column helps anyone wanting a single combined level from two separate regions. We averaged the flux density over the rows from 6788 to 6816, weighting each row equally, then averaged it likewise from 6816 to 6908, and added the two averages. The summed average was 30.0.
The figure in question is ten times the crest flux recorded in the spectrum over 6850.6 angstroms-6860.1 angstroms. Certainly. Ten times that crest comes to 149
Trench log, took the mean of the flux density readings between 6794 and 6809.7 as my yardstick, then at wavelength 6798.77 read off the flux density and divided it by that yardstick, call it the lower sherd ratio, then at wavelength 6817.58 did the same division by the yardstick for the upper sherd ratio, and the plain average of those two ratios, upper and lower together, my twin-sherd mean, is 1.00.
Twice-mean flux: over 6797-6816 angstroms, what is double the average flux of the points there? 30.2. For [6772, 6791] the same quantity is 29.3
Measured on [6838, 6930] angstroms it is 30.2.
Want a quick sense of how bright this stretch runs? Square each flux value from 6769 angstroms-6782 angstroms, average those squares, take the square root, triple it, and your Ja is 43.1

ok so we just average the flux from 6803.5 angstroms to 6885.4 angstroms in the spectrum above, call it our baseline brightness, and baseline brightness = 14.9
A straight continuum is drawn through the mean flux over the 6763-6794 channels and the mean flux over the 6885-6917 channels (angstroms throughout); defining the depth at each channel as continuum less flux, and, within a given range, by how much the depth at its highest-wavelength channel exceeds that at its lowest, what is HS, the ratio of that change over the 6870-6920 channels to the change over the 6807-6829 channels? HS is -1.6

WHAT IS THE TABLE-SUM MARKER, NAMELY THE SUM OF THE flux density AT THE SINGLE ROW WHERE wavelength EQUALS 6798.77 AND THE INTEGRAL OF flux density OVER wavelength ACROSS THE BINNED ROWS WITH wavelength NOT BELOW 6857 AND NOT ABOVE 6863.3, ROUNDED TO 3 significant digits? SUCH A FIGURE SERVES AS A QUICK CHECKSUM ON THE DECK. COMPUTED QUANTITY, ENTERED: 107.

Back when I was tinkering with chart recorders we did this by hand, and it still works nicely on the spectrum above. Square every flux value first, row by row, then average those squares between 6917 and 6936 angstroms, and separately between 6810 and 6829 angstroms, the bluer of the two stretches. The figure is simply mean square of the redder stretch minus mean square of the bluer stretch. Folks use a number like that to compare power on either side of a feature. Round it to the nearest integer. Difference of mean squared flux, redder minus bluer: 22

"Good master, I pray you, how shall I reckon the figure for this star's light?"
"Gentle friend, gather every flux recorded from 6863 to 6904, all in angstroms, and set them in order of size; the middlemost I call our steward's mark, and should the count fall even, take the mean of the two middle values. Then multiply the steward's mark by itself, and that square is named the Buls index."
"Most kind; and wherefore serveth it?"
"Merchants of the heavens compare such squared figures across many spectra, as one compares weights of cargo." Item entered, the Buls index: 216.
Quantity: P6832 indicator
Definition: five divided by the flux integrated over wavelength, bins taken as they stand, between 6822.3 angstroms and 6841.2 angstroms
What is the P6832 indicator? 0.0175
